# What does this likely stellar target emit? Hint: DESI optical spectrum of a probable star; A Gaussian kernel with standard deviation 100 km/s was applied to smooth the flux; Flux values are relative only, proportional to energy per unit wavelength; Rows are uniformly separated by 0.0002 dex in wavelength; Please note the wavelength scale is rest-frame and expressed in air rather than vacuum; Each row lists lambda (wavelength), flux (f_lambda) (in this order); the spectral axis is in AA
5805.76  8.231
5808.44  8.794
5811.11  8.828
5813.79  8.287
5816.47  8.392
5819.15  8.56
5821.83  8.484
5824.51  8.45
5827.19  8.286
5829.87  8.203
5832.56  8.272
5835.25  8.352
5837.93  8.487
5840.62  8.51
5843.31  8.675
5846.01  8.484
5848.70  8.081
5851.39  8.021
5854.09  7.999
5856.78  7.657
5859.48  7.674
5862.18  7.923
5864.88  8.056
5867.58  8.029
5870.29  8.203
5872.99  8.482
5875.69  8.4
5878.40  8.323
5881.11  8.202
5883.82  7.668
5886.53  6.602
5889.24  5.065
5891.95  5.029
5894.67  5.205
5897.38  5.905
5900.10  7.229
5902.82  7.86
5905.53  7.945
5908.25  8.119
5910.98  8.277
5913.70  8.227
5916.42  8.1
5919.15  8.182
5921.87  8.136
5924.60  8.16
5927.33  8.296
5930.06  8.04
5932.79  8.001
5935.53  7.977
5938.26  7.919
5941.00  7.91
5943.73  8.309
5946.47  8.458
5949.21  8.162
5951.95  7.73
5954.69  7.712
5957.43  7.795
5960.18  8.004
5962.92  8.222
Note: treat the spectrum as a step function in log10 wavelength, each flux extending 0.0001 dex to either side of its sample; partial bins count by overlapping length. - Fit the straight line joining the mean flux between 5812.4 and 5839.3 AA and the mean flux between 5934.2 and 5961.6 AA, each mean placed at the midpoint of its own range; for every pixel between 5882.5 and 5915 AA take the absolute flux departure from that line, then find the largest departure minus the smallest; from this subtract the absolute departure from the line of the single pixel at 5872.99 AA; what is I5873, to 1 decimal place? 2.9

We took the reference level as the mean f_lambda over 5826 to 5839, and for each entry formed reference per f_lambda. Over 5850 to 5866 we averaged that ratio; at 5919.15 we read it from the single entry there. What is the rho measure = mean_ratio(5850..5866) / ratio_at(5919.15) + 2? 3.04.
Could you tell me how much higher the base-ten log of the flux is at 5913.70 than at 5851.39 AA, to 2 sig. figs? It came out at 0.011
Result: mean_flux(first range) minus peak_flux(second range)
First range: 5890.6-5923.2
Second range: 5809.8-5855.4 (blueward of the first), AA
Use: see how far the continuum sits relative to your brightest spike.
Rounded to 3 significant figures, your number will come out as -1.48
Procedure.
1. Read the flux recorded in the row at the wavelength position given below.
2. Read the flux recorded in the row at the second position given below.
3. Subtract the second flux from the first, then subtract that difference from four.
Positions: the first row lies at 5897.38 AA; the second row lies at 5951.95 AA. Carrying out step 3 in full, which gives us 5.8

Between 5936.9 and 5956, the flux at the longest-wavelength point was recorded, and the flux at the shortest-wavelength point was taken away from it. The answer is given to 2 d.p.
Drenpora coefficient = -0.21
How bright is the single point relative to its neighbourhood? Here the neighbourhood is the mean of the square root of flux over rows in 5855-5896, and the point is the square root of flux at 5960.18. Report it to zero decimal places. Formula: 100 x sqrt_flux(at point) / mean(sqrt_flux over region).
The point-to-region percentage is 105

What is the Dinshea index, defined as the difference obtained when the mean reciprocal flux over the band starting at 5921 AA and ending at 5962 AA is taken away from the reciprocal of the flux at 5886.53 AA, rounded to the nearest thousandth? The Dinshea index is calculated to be 0.027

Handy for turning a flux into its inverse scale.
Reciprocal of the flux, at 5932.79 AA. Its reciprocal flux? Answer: 0.125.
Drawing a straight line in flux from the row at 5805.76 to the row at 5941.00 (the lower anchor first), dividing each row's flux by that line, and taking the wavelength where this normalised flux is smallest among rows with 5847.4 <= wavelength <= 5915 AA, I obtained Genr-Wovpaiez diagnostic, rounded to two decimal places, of 5891.95 AA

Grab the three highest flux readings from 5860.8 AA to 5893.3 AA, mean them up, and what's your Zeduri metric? 8.40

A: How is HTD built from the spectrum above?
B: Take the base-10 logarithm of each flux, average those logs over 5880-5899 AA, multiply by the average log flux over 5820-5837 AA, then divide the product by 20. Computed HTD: 0.0363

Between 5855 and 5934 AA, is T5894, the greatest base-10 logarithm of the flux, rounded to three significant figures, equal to 0.928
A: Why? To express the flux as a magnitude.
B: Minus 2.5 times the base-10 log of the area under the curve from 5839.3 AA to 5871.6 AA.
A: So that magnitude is -6.05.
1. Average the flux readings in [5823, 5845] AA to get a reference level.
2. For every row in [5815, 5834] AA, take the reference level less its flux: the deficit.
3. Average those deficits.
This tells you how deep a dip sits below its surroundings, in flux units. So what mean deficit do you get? 0.03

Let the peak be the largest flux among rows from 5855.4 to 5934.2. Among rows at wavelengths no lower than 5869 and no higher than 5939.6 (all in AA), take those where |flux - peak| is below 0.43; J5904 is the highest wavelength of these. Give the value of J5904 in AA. 5927.33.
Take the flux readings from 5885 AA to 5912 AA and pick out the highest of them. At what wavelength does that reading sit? 5910.98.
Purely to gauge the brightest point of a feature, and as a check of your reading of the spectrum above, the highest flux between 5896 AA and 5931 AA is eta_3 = 8.296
